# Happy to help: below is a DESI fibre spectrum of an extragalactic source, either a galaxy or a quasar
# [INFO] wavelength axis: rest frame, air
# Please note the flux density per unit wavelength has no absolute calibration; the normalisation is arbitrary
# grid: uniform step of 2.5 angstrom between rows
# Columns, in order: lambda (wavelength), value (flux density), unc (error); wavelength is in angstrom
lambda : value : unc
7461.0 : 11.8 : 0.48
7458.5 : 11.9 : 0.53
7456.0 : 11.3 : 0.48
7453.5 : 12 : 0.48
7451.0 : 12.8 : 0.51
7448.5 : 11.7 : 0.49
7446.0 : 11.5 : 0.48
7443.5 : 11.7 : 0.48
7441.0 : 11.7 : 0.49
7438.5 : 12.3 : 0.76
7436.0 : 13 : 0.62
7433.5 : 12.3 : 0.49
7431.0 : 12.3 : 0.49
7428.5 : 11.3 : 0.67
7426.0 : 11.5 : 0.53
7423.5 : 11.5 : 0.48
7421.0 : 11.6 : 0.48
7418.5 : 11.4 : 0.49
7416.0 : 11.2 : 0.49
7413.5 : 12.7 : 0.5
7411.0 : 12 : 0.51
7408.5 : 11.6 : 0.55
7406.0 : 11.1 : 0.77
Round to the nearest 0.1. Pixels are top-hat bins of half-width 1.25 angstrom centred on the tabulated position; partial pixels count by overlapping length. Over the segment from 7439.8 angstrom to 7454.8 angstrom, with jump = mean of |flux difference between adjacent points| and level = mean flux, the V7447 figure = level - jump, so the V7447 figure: 11.4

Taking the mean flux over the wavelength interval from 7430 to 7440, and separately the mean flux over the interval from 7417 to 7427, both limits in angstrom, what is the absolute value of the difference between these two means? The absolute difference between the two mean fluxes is 1.0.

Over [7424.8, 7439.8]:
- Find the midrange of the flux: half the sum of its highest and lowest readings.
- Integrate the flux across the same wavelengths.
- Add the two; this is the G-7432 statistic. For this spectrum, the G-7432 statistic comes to 194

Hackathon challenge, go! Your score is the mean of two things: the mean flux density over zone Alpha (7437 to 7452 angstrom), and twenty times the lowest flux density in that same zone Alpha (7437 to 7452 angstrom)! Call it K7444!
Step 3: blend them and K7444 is 121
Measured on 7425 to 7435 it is 119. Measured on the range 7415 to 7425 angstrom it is 118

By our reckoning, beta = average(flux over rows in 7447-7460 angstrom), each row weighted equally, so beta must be 11.9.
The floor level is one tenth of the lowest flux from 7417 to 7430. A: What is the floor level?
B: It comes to 1.130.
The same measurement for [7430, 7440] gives 1.230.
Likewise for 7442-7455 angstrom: 1.150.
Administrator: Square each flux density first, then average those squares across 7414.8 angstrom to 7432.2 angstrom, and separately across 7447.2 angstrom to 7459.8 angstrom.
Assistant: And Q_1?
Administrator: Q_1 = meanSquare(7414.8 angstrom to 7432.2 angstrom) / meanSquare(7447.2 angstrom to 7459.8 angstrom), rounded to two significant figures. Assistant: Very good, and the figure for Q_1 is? 0.93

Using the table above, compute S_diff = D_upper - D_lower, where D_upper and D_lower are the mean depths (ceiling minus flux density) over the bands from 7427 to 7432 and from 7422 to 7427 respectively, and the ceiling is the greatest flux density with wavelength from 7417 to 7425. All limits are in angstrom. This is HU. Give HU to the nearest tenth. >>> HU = -0.3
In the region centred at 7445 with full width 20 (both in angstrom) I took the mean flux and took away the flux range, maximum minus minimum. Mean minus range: 10.6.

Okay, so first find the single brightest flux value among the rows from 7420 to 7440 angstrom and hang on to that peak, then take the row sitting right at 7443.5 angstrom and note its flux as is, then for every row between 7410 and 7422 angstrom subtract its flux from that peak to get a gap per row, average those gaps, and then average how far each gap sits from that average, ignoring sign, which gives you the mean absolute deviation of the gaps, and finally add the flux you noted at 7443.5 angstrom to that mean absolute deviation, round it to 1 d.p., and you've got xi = 12.2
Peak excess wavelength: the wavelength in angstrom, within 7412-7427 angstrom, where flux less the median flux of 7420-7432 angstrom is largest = 7413.5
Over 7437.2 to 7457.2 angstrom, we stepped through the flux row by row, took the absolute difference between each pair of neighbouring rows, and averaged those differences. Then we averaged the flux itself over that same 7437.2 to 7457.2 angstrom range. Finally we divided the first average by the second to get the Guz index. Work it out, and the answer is 0.043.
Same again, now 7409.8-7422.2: 0.055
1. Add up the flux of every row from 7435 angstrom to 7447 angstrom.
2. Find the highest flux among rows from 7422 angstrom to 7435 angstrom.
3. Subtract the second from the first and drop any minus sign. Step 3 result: 47.9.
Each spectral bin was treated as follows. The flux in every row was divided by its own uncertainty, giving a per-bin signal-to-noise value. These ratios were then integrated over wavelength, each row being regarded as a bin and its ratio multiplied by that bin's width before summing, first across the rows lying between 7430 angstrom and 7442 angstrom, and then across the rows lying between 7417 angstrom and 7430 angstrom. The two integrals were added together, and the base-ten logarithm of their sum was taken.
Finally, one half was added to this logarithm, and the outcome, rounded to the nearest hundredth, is 3.24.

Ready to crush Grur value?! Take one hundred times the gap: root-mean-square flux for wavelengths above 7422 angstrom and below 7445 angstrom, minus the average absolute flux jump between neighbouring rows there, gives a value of 1157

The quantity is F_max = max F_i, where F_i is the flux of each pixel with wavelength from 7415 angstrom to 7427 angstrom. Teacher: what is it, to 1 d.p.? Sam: 11.6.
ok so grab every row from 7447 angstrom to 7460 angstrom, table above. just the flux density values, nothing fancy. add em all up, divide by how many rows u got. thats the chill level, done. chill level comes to 11.9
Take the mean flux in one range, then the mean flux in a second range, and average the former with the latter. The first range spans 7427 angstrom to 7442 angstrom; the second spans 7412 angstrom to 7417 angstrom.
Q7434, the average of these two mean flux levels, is 12.1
